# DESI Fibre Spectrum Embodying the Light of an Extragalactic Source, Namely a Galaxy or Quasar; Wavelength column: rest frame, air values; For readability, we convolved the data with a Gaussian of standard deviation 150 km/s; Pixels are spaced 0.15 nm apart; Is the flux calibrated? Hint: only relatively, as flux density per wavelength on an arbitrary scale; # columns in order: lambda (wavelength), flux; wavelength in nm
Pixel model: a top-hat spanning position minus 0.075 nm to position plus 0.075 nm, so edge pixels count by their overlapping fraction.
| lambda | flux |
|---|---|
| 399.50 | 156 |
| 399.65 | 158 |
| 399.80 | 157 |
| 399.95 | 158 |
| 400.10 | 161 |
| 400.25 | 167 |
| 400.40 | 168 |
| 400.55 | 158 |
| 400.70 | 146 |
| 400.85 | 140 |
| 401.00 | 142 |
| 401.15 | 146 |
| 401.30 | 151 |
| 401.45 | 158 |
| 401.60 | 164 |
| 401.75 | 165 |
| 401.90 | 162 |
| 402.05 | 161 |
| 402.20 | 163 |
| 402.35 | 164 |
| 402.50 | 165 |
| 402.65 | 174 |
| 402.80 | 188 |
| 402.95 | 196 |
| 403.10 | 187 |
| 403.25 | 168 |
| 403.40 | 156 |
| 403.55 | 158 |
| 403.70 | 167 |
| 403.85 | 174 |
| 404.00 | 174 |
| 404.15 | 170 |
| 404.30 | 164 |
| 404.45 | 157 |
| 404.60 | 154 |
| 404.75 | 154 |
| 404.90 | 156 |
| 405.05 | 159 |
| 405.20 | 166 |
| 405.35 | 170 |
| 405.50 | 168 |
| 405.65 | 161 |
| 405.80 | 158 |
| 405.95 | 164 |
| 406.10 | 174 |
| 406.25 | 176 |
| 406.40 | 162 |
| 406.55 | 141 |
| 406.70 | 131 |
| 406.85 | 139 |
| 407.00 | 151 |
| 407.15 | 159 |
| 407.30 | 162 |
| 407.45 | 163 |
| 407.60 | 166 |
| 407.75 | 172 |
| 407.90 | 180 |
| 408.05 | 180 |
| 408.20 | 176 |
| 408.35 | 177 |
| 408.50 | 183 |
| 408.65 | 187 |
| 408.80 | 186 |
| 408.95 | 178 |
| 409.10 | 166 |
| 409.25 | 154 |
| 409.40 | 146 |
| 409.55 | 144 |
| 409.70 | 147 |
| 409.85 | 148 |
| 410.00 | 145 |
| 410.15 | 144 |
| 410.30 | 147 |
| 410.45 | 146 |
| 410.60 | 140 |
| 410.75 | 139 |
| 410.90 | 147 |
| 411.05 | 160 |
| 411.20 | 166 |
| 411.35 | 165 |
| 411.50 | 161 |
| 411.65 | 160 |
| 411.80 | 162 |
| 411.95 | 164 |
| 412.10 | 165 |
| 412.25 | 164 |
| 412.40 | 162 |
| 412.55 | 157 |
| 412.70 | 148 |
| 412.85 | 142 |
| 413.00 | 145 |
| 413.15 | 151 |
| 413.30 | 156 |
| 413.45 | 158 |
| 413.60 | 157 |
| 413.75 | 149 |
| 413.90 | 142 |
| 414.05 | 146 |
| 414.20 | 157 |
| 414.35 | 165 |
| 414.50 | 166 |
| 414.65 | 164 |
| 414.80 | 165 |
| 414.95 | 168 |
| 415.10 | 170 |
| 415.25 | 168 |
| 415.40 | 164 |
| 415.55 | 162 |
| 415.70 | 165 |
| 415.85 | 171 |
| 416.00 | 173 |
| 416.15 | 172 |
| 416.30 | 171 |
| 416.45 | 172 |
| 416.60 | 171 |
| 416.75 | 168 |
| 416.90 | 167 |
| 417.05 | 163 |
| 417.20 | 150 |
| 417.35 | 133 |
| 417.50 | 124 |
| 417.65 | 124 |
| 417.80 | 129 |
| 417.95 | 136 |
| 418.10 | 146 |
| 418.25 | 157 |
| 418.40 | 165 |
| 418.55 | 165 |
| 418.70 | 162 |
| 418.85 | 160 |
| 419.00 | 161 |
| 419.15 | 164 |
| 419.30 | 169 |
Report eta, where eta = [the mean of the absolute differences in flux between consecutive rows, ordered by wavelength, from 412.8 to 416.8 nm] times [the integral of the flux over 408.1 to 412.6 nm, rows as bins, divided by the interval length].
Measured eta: 553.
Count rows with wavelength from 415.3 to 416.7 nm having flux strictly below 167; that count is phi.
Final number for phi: 3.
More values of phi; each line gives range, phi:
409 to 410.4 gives 9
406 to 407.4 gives 7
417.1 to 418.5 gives 9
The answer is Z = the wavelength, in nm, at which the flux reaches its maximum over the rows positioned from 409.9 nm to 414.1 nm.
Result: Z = 411.20 nm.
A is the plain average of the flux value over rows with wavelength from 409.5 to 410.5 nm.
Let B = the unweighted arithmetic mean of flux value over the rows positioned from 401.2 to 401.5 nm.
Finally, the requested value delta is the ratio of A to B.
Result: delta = 0.94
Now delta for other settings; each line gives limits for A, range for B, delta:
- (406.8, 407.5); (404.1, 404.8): 0.97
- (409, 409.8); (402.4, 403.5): 0.86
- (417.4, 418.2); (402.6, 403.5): 0.74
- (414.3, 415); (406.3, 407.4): 1.11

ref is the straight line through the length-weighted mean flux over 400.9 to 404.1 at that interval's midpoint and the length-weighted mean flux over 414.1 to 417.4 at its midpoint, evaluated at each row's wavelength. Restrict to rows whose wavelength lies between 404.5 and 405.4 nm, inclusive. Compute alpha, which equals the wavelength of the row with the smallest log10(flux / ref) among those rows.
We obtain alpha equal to 404.60 nm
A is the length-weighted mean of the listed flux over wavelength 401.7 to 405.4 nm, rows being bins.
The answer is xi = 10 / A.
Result 0.0599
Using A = 167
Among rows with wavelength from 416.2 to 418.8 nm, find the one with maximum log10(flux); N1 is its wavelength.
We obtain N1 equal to 416.45 nm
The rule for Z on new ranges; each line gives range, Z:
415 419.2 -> 416.00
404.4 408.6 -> 408.50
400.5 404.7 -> 402.95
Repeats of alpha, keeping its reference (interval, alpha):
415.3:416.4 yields 415.55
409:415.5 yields 410.75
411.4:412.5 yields 411.65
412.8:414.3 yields 412.85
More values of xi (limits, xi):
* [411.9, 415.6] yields 0.0632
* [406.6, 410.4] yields 0.0621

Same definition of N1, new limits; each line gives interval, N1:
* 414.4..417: 416.00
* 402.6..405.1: 402.95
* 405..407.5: 406.25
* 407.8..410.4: 408.65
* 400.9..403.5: 402.95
